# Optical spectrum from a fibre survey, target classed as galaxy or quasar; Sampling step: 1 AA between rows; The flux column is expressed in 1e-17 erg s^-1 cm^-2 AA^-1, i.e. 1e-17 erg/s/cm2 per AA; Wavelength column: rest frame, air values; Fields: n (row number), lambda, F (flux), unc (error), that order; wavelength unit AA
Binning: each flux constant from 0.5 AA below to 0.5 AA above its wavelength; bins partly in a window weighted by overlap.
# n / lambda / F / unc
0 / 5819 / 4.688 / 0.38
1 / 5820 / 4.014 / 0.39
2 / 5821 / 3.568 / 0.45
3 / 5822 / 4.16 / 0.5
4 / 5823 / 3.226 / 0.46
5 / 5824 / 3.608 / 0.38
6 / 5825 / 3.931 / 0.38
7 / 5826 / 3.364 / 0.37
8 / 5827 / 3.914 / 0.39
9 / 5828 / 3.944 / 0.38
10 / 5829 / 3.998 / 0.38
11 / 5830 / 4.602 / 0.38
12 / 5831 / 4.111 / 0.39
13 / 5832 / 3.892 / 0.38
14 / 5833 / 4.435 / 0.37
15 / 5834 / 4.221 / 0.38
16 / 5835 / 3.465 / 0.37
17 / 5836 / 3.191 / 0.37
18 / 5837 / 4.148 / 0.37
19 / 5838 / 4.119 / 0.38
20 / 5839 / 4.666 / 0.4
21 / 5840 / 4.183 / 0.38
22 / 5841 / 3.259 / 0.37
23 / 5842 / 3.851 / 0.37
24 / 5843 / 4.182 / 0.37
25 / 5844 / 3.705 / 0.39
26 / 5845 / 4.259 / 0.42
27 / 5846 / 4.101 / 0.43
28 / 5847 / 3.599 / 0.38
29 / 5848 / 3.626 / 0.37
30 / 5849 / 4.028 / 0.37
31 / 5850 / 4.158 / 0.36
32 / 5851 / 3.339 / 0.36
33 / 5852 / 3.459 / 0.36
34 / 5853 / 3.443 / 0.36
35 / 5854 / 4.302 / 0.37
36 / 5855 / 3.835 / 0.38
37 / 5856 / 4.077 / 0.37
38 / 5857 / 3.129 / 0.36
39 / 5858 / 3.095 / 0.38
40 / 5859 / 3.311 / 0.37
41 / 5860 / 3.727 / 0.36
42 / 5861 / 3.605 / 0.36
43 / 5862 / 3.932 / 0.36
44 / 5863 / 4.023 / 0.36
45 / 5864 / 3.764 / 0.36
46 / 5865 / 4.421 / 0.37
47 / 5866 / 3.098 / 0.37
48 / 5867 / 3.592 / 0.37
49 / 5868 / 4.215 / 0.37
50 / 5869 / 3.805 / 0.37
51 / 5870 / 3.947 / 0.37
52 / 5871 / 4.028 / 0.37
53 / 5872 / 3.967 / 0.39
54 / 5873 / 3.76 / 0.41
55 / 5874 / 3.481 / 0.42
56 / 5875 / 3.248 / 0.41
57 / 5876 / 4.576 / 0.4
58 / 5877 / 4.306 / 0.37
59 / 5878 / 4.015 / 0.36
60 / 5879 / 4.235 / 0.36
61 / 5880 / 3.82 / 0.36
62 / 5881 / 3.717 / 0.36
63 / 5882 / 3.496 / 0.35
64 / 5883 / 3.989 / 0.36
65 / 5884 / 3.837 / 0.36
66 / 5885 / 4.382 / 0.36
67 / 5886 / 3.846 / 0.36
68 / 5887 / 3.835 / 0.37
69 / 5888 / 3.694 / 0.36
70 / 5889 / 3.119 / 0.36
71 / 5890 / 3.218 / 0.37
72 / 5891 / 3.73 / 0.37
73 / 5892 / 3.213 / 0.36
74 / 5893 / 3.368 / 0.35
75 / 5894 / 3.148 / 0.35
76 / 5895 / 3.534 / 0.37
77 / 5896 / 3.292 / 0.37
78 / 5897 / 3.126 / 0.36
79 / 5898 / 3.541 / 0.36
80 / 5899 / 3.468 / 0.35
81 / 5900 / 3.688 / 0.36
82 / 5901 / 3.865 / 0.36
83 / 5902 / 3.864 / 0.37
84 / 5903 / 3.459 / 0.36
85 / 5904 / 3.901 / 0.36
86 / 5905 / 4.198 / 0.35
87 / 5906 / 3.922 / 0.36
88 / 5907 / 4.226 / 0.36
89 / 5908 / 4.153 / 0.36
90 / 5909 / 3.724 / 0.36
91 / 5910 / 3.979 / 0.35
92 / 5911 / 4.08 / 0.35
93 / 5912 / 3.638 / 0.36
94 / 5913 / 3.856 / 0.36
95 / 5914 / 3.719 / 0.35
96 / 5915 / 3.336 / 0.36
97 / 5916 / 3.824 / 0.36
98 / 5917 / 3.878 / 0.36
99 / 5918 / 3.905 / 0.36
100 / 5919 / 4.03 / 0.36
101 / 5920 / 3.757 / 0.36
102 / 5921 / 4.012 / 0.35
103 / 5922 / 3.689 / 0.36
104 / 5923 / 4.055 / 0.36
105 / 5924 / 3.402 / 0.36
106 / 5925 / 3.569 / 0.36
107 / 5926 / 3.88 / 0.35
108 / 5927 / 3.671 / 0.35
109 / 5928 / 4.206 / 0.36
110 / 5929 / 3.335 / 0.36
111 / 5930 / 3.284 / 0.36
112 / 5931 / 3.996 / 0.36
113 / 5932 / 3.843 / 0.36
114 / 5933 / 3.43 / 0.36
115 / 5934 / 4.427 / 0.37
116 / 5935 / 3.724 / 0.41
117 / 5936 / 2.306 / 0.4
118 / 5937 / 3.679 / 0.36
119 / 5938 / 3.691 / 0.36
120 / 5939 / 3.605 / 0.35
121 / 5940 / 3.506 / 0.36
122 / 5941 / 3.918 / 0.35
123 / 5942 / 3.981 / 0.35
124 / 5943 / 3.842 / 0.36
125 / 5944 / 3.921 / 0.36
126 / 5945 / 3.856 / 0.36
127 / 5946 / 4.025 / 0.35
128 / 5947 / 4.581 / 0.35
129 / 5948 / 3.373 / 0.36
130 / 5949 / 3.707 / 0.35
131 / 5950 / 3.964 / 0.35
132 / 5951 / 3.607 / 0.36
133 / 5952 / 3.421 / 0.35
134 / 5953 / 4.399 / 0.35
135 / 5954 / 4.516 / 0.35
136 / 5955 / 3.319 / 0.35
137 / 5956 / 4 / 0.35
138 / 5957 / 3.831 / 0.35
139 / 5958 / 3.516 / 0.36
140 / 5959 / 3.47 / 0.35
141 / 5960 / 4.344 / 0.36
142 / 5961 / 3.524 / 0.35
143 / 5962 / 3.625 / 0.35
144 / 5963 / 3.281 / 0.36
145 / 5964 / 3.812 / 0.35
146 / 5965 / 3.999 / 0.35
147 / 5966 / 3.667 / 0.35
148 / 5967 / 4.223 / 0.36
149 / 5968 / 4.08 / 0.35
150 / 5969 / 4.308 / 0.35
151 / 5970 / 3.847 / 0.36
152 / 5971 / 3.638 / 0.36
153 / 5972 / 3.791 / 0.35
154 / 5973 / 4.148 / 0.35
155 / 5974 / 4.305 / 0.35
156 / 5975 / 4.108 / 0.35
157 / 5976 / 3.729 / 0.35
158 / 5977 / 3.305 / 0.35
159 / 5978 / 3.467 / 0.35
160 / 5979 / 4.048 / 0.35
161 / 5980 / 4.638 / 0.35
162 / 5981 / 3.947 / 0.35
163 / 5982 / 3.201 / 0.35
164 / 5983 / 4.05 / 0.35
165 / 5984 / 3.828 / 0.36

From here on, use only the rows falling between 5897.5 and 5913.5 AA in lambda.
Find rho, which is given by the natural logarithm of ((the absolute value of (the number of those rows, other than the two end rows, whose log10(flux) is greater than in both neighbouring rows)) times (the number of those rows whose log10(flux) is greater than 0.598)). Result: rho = 3.00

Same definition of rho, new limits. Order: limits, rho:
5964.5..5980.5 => 3.30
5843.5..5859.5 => 3.40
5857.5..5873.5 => 3.22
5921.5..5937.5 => 3.00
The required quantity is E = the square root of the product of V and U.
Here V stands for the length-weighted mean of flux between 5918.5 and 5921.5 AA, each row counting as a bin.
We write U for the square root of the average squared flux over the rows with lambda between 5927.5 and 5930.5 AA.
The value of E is 3.78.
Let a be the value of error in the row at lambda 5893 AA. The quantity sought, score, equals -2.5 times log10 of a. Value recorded 1.14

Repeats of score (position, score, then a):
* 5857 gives 1.11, 0.360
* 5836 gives 1.08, 0.370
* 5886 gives 1.11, 0.360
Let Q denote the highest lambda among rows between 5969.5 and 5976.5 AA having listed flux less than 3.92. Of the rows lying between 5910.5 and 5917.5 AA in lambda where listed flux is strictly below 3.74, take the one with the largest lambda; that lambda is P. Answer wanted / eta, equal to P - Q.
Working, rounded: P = 5915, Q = 5976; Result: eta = -61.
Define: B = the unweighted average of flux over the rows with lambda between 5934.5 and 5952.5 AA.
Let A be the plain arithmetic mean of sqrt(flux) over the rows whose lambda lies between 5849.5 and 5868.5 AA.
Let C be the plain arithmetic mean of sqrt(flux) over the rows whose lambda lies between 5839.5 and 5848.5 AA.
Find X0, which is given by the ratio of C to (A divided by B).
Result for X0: 3.78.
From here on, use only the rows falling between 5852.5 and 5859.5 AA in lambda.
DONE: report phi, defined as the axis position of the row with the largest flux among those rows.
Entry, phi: 5854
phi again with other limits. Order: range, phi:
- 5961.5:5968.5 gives 5967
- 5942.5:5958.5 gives 5947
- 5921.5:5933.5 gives 5928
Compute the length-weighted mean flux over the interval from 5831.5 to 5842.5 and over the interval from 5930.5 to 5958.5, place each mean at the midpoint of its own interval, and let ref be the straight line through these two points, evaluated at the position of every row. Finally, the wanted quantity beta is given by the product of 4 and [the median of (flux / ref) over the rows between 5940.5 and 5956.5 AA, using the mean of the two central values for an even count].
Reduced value 4.14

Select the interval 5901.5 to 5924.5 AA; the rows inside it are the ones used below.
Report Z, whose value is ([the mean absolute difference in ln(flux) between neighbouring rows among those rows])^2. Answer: 0.006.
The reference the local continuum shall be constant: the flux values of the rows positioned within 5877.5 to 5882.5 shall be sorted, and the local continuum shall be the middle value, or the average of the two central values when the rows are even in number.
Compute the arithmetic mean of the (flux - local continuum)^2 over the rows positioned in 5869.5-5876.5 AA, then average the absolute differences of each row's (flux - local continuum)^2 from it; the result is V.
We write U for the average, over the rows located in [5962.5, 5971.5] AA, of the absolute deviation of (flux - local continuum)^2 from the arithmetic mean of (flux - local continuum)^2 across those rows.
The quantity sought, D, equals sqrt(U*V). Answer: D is 0.12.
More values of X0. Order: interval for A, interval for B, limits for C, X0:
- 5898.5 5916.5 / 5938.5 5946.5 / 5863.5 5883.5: 3.85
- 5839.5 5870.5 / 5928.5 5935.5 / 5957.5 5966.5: 3.68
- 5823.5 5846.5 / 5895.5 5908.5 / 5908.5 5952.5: 3.65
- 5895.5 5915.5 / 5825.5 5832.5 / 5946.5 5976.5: 4.04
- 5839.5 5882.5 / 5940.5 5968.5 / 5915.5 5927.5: 3.85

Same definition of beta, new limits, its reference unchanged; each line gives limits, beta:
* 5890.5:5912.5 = 3.84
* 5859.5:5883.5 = 3.98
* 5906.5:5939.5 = 3.93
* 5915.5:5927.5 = 4.02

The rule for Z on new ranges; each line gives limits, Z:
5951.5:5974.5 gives 0.011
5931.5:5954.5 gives 0.016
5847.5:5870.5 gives 0.012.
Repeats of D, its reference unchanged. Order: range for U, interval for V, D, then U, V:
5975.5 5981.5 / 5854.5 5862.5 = 0.18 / 0.19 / 0.185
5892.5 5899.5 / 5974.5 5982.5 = 0.16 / 0.14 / 0.179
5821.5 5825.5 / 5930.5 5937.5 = 0.24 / 0.11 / 0.538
